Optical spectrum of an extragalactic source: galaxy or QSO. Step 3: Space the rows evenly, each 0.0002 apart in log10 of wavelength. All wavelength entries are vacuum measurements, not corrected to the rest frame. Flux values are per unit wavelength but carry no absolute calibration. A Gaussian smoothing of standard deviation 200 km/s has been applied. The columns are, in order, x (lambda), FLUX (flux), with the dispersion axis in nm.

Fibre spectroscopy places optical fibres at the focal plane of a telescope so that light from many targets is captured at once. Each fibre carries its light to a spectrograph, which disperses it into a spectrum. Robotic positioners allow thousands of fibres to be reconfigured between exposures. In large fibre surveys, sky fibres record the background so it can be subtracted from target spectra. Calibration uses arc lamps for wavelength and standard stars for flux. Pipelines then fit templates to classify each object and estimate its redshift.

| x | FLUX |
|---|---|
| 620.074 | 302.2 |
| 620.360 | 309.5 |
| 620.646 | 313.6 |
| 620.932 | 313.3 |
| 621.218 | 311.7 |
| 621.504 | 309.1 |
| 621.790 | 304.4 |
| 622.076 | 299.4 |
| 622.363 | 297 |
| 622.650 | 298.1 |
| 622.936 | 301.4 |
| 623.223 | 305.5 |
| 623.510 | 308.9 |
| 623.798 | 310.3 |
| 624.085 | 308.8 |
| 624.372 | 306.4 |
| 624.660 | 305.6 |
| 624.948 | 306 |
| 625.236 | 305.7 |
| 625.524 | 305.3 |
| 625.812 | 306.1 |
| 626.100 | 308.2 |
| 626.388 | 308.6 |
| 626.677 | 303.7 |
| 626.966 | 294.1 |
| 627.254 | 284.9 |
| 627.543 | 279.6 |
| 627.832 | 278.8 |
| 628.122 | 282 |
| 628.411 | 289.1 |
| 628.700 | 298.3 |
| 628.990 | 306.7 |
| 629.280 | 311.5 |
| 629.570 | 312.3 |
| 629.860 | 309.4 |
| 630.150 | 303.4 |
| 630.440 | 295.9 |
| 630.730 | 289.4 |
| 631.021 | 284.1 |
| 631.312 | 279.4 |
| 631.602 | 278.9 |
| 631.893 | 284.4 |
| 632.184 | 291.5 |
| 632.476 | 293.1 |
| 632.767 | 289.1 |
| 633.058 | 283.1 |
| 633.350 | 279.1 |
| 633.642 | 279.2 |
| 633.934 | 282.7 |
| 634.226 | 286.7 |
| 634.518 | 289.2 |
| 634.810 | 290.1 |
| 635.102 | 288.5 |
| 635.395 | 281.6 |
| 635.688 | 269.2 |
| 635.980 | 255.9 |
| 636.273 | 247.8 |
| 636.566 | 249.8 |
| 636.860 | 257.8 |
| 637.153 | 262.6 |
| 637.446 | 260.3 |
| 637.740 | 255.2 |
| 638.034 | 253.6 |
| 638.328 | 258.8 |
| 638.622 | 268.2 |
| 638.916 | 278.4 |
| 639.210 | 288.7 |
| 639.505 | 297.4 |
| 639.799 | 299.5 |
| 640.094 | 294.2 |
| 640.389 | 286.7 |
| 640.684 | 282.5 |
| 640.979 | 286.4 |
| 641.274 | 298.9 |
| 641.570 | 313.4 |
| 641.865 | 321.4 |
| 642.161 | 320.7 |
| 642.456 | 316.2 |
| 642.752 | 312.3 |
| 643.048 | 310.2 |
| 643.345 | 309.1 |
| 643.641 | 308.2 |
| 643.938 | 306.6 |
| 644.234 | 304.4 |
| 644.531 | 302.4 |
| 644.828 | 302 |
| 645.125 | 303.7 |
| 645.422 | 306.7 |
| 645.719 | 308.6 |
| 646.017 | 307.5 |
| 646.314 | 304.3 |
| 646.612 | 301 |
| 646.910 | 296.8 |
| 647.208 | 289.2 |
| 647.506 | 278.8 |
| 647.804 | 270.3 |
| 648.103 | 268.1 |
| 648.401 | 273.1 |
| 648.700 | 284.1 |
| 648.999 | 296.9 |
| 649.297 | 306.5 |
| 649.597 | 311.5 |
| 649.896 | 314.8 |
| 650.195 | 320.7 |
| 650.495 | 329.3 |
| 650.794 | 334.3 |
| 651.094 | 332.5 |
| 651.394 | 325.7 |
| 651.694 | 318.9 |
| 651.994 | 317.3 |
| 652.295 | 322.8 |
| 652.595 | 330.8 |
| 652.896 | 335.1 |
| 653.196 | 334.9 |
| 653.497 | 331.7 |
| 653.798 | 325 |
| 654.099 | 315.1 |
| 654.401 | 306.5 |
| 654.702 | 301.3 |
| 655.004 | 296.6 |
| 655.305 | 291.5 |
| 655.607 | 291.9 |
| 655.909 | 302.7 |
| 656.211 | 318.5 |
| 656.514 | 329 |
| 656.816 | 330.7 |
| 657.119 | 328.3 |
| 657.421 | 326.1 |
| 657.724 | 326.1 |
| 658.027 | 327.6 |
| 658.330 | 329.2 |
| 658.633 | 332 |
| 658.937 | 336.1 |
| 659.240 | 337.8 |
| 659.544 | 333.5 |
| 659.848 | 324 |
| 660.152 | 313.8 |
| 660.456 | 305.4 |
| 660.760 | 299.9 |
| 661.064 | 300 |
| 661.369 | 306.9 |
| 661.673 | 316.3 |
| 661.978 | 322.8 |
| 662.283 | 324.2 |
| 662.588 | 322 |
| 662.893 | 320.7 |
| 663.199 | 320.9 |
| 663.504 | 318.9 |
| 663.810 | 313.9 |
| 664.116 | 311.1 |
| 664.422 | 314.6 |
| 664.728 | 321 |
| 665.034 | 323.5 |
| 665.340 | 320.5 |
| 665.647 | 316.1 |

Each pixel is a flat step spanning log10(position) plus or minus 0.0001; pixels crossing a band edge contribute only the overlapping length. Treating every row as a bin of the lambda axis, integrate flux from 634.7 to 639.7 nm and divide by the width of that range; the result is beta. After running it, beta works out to 269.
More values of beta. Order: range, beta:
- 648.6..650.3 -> 306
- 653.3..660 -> 320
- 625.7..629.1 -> 295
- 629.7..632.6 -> 291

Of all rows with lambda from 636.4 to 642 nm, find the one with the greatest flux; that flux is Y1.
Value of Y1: 321.4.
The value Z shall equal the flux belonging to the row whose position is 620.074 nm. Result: 302.2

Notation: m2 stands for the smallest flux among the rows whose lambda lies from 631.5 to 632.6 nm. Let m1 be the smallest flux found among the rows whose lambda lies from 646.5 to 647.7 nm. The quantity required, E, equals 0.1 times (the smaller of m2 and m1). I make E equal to 27.9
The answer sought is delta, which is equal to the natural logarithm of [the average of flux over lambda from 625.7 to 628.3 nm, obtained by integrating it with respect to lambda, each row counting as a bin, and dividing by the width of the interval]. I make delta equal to 5.68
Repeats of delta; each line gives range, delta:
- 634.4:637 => 5.60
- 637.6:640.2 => 5.62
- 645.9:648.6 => 5.66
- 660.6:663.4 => 5.75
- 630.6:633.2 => 5.66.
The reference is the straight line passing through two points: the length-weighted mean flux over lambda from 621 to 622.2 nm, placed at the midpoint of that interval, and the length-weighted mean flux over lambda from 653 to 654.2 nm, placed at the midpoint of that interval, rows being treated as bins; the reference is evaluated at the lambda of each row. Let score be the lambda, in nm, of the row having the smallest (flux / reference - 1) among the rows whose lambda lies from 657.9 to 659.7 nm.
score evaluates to 658.027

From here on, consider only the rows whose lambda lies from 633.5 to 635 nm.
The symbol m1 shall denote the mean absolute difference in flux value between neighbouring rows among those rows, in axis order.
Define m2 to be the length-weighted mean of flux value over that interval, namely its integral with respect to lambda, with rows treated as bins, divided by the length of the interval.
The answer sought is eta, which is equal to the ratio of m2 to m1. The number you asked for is 105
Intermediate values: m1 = 3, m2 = 286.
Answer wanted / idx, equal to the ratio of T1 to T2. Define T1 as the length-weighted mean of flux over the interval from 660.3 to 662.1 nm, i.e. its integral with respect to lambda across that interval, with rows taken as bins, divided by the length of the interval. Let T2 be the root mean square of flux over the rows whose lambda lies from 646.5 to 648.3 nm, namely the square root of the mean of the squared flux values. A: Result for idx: 1.08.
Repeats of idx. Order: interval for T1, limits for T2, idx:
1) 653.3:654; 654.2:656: 1.10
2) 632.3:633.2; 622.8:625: 0.94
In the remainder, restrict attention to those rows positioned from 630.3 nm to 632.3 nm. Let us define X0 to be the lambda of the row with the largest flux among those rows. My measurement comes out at 630.440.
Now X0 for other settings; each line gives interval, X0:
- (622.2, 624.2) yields 623.798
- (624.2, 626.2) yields 626.100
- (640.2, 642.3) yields 641.865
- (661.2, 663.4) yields 662.283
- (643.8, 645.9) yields 645.719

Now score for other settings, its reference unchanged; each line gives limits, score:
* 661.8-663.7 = 663.504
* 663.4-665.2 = 664.116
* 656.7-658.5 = 657.724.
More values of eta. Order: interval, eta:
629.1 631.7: 69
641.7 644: 148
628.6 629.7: 66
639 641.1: 55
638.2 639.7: 29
